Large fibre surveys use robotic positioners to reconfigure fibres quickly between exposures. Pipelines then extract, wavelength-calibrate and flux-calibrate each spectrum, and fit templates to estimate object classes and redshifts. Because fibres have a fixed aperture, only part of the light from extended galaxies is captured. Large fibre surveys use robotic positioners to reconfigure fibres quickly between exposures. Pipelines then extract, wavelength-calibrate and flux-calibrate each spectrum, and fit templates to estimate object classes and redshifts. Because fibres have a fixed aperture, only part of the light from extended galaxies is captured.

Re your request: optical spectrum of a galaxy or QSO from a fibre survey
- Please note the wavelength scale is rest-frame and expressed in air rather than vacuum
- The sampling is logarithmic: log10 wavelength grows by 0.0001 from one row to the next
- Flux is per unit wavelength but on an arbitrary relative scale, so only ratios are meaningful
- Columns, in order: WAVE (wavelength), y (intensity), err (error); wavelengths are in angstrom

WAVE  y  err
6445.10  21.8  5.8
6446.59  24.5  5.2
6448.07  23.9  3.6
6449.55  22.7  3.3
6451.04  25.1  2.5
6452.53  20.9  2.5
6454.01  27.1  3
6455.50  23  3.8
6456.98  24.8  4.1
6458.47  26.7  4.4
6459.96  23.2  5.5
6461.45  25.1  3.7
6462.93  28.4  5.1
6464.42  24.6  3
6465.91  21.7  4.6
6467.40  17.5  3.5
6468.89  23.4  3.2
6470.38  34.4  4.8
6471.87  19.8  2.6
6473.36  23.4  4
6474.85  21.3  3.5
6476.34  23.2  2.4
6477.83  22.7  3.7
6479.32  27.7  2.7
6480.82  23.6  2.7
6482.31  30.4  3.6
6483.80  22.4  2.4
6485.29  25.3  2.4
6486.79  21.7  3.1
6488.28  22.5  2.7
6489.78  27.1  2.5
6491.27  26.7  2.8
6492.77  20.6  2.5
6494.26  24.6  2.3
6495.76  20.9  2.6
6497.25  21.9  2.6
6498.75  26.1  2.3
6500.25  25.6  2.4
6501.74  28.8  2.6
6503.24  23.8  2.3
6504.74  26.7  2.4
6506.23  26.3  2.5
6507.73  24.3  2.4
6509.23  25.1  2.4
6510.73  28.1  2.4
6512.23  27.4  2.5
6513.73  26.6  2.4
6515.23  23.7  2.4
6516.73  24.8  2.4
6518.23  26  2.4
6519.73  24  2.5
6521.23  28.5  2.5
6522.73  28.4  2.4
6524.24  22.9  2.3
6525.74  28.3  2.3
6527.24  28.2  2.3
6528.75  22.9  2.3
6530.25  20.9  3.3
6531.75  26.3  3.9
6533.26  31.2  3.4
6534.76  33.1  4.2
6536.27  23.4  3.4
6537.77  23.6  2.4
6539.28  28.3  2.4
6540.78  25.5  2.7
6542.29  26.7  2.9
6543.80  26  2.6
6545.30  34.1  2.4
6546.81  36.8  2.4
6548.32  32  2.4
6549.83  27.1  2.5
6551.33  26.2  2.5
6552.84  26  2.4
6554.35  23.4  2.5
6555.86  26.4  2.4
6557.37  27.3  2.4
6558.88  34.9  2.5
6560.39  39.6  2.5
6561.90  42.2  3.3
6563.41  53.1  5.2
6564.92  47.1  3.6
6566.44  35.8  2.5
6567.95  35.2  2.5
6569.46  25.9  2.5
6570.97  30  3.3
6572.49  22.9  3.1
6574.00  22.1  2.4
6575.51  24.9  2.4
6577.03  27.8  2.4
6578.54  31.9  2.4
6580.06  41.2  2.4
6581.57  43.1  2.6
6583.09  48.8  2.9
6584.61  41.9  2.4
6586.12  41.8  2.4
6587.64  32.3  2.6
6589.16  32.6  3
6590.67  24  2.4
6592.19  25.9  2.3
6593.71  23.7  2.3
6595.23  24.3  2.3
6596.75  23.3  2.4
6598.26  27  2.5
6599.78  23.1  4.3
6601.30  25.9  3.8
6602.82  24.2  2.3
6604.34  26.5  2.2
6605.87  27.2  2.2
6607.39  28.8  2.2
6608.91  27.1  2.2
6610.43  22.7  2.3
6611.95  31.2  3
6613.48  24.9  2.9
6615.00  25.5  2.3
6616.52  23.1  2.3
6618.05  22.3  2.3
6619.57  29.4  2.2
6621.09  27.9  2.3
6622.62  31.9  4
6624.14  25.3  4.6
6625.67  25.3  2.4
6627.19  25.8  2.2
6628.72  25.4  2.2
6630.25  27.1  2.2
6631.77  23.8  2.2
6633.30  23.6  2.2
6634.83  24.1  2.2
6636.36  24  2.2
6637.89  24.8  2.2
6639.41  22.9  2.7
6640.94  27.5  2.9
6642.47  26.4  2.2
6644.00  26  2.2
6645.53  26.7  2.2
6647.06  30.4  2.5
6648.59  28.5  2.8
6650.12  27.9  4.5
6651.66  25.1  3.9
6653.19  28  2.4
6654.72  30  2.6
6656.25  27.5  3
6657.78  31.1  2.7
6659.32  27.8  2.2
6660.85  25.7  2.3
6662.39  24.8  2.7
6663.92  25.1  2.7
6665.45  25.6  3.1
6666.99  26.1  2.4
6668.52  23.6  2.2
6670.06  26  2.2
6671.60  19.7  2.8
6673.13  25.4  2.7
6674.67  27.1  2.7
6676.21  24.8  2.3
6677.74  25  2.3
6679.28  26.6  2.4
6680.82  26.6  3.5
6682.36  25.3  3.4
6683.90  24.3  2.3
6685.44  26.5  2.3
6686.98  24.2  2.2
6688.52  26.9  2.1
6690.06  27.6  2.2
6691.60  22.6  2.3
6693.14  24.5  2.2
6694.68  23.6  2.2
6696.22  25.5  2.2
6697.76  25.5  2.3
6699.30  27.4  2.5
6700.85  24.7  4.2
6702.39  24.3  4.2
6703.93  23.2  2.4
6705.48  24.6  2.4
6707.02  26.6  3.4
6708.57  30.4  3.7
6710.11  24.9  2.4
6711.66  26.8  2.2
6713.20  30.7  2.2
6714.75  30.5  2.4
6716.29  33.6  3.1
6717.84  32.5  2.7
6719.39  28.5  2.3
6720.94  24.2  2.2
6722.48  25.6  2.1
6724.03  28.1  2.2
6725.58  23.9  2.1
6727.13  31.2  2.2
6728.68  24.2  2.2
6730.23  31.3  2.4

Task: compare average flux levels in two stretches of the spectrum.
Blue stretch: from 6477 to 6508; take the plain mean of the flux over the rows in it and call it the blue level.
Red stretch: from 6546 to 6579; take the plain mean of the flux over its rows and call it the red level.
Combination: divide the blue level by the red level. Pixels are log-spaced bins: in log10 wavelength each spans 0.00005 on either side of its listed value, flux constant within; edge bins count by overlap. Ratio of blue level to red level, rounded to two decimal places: 0.78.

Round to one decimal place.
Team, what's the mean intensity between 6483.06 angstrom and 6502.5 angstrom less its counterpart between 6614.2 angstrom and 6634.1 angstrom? -1.7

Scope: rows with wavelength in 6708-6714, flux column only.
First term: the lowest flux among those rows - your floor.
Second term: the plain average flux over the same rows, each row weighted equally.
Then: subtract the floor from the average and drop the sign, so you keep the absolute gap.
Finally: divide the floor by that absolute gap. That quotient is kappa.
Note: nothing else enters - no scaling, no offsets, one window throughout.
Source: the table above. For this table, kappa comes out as 8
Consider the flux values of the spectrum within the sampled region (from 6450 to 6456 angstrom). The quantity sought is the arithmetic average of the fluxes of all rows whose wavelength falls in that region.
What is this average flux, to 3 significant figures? 24.0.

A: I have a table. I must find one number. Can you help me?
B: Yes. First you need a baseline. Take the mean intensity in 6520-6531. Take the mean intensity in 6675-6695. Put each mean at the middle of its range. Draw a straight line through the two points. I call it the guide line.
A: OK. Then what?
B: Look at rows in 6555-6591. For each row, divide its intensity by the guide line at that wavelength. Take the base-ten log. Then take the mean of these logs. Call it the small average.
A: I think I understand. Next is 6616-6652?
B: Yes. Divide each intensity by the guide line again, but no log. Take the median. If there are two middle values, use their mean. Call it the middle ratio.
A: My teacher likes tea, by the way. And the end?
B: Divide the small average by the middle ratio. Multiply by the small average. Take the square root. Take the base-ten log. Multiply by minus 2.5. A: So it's 2.3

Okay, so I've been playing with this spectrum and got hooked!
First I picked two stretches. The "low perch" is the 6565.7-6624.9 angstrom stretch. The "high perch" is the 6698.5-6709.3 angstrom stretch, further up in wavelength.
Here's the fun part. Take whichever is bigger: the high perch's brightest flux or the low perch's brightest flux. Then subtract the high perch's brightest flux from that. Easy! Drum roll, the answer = 18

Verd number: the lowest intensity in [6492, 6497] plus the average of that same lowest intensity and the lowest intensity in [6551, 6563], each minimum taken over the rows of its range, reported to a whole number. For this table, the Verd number 43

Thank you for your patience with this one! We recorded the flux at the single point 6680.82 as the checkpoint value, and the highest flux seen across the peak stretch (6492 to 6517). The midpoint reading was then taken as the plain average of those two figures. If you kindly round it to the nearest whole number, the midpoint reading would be 28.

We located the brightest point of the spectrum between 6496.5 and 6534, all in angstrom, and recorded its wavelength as 6533.26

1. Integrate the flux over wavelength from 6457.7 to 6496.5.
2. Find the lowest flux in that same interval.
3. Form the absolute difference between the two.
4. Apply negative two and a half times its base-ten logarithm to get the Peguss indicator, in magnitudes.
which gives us -7.41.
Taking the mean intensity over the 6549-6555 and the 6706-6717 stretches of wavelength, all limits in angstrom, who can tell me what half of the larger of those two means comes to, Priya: 14.5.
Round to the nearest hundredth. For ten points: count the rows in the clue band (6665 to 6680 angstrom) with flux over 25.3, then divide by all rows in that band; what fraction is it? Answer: 0.60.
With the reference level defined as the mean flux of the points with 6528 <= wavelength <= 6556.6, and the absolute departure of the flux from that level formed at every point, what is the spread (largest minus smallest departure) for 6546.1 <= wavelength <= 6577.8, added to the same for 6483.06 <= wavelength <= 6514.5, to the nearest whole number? 32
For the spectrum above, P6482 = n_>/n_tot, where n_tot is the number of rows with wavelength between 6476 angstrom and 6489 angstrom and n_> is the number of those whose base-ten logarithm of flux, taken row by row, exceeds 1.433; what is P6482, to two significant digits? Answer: 0.22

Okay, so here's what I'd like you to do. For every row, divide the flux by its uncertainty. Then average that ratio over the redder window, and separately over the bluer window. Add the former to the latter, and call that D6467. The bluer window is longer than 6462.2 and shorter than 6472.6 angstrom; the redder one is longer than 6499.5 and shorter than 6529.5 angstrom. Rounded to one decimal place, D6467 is 17.3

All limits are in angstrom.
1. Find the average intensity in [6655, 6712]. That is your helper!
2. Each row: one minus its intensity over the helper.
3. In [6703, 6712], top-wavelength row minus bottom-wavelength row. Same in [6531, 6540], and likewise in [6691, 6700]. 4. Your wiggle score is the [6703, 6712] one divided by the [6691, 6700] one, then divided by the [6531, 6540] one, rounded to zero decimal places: -10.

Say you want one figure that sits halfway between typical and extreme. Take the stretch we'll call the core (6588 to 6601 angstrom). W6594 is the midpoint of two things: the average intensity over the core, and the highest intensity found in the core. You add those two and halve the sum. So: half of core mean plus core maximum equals 29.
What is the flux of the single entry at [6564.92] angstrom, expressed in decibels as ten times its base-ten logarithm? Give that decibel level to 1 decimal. 16.7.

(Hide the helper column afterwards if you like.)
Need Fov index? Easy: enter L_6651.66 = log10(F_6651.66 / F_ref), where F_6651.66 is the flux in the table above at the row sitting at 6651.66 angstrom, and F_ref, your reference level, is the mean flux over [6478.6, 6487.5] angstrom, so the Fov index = 0.00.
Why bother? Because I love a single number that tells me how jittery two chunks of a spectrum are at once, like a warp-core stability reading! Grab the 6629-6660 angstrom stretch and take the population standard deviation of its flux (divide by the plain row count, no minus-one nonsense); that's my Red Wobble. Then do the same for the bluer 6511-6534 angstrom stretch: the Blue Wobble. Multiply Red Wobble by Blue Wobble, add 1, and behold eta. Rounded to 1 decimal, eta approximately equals 7.2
